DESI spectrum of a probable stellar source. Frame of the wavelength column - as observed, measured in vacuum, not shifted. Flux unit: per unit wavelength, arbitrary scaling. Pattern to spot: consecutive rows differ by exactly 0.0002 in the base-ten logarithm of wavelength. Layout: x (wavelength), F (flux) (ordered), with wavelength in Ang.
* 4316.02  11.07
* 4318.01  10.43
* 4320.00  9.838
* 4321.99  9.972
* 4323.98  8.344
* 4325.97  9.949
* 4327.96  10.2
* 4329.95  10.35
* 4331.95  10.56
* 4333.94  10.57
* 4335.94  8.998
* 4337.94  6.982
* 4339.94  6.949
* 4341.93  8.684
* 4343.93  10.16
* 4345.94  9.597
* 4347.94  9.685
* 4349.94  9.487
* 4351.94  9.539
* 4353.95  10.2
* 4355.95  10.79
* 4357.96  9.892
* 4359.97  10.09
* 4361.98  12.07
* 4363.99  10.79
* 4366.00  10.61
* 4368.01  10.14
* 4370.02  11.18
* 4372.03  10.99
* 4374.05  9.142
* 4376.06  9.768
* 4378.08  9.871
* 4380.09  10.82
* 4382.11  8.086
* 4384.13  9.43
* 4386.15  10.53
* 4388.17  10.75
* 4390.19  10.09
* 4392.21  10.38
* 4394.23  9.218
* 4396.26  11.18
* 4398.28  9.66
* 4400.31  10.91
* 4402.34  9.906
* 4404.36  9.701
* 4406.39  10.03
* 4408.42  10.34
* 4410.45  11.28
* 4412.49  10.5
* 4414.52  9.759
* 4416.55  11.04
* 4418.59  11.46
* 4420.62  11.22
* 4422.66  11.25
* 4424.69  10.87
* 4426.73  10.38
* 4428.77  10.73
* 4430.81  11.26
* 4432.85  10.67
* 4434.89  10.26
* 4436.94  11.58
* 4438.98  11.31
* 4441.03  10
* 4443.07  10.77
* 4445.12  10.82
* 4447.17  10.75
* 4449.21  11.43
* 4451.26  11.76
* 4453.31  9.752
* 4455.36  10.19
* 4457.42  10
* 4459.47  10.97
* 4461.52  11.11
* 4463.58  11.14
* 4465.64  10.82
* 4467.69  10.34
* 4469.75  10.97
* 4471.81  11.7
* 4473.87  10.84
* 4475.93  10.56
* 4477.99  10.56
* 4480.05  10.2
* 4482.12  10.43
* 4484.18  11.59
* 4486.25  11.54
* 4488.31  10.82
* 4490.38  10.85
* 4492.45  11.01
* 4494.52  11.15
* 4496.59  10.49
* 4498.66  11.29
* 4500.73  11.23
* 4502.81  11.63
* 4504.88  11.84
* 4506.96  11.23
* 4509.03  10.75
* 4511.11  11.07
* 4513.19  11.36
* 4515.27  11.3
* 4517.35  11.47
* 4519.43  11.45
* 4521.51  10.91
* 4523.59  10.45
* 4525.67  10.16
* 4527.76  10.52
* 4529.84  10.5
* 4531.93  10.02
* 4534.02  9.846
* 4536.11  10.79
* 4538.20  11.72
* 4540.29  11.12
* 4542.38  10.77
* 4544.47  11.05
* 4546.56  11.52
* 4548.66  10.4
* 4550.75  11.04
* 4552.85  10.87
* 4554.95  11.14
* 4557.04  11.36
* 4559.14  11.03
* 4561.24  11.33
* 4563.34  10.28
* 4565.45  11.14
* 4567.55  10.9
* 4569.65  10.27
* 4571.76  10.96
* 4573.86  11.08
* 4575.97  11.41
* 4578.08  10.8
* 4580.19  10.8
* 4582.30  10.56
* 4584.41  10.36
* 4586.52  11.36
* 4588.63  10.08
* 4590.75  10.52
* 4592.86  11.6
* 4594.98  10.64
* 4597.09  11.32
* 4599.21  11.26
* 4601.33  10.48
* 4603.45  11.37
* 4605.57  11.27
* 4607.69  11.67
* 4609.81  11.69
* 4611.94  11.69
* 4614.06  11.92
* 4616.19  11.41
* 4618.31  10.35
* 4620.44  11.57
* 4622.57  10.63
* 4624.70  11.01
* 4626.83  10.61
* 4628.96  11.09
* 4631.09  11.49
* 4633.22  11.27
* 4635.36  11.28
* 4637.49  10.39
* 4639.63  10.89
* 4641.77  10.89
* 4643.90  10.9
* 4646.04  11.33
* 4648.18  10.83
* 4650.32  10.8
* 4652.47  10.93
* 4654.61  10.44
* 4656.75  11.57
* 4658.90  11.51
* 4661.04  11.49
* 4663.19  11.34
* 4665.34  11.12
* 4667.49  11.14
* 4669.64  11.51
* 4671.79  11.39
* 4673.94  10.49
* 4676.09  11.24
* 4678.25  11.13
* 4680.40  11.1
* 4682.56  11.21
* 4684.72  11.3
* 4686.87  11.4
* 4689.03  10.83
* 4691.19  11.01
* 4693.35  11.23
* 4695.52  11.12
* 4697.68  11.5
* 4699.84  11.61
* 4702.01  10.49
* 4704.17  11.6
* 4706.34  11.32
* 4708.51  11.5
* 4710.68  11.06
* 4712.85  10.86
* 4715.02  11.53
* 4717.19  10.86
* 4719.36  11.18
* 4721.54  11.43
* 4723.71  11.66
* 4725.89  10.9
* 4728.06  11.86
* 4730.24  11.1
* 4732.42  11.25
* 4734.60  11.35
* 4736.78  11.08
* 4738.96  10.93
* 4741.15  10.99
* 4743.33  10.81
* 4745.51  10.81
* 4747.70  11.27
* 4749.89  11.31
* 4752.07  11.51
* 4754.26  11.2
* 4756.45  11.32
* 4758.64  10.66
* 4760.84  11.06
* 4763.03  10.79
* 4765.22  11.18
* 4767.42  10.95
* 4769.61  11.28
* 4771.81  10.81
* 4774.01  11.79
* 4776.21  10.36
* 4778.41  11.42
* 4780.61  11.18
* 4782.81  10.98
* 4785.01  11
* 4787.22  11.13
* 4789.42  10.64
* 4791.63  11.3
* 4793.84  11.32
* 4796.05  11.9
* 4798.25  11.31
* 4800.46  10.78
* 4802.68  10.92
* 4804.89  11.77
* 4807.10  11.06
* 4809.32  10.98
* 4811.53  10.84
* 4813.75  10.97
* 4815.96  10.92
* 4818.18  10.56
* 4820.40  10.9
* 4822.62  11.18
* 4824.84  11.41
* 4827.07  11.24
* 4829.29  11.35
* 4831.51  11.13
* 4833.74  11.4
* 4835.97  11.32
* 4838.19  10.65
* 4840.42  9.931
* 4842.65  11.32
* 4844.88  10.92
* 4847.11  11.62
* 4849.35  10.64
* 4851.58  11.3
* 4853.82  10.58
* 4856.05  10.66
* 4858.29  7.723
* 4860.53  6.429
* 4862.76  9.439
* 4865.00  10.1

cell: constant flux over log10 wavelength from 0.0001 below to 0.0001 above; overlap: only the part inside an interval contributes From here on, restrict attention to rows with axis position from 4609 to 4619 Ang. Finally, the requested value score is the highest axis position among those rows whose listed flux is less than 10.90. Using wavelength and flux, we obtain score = 4618.31 Ang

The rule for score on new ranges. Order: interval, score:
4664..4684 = 4673.94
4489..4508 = 4496.59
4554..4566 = 4563.34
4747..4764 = 4763.03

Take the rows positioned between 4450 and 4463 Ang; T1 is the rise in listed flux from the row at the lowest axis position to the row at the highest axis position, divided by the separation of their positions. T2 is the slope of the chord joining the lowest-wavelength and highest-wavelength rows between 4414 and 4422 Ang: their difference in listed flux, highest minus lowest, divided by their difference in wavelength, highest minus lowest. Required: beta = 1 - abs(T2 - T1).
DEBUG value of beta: 0.70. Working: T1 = -0.06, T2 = 0.240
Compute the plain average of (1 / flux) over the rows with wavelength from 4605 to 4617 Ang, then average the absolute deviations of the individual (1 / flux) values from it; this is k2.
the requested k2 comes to 0.0013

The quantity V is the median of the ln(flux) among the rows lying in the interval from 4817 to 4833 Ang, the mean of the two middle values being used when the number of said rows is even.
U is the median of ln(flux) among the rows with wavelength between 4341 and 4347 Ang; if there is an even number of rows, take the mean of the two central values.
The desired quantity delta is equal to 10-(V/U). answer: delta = 8.932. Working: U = 2.26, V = 2.41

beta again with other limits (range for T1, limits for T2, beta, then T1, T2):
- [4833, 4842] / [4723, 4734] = 0.83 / -0.22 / -0.047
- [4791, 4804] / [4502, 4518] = 0.98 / -0.03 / -0.011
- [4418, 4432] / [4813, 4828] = 0.96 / -0.02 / 0.020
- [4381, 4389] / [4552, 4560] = 0.59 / 0.44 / 0.025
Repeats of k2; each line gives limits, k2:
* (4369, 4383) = 0.0089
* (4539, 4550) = 0.0026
